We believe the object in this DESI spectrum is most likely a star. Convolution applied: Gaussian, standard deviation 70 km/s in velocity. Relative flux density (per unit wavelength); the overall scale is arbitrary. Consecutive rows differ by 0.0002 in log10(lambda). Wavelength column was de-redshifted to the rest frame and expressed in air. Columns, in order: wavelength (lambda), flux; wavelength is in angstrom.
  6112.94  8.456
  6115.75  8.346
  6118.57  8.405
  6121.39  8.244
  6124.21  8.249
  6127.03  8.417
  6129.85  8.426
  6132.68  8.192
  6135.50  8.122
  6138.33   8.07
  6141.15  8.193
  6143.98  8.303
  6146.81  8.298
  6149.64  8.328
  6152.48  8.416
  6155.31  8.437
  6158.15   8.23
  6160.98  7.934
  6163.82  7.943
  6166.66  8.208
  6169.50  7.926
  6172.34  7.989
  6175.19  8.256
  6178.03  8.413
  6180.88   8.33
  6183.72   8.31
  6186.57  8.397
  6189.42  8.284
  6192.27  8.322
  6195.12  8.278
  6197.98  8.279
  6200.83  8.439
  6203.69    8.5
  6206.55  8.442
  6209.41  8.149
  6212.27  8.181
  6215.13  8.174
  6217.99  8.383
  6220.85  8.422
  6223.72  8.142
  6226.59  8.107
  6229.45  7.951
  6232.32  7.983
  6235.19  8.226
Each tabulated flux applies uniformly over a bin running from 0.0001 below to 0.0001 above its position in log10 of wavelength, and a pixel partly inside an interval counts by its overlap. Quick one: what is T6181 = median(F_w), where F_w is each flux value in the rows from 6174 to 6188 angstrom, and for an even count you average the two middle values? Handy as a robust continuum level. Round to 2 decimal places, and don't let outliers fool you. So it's 8.33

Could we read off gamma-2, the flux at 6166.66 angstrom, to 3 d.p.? 8.208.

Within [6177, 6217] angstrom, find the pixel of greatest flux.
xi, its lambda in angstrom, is 6203.69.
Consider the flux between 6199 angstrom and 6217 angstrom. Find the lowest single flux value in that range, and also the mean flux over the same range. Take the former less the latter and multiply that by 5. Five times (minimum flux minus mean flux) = -0.83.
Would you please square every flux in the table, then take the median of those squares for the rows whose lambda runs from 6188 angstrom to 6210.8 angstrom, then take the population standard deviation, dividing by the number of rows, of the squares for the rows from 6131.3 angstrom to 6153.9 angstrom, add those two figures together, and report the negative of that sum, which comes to -70.7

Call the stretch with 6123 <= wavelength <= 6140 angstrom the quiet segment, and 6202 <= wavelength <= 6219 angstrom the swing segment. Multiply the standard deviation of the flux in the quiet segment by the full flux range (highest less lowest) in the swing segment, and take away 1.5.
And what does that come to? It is -1.45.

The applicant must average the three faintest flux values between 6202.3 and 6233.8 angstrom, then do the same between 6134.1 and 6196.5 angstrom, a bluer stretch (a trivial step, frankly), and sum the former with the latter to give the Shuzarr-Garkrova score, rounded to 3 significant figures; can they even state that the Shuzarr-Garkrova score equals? 15.9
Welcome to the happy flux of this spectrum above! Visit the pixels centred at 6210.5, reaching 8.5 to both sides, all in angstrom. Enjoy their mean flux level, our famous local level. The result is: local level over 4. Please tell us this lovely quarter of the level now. 2.08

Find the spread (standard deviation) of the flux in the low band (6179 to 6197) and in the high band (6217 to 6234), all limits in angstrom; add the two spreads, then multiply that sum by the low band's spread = 0.01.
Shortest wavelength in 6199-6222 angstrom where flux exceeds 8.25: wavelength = 6200.83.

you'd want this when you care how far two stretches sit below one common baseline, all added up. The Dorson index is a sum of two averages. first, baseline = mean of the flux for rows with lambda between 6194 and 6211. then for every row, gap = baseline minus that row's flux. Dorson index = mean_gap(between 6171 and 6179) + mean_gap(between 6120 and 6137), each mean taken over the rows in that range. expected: 0.20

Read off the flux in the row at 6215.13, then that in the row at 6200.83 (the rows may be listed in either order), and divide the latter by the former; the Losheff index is 1.03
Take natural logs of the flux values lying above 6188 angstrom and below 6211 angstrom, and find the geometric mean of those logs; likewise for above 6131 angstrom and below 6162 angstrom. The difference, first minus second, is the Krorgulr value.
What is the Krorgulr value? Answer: 0.013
